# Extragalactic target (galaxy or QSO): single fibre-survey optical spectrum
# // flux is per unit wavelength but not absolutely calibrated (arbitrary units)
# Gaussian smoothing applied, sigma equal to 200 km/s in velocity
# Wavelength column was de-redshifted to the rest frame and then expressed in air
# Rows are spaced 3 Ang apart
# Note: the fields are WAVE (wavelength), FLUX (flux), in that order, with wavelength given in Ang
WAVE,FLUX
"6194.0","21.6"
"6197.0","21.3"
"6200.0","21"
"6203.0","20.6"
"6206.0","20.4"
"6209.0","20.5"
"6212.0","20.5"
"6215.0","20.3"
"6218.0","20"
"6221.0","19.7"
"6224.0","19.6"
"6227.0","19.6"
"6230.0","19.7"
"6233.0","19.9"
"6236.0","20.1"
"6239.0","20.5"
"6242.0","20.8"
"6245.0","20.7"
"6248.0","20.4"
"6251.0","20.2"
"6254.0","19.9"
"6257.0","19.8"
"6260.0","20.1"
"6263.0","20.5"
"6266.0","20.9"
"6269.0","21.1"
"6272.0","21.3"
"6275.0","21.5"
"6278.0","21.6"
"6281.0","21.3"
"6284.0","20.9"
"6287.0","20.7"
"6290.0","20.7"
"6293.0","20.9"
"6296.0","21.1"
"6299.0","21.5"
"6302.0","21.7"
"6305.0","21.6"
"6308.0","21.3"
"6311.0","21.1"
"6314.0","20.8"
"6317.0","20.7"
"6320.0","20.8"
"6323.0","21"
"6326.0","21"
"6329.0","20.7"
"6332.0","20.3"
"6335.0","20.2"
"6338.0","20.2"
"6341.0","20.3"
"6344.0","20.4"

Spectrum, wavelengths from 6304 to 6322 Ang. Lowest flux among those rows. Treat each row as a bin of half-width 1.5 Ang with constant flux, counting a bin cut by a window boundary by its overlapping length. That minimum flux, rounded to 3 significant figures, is 20.7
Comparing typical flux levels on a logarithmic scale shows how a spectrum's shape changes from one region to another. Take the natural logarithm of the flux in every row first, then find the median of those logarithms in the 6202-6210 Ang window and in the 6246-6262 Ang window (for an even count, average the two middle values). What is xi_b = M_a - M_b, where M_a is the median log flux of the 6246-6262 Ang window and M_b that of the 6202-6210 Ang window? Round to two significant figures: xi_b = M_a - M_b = -0.020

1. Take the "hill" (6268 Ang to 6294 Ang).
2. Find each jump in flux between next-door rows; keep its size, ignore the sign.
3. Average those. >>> 0.20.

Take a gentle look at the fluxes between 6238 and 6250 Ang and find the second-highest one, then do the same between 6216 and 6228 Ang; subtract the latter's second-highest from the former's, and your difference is 1.0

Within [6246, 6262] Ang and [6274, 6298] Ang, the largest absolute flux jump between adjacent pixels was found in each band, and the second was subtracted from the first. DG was -0.10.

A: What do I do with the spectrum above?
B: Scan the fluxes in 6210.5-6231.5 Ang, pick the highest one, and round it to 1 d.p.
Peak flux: 20.5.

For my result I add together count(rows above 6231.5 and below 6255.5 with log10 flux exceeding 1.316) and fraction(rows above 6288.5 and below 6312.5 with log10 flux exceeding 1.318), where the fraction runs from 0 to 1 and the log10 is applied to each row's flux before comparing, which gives 2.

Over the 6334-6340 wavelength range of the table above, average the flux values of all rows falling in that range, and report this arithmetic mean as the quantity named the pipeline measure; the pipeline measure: 20.2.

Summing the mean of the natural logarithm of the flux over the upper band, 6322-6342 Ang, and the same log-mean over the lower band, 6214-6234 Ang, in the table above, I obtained 6.01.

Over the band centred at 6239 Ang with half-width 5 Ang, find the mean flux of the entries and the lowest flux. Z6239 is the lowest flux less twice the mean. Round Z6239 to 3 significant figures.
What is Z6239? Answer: -20.8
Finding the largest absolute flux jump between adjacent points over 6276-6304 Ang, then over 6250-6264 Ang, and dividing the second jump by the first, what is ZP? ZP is 1.00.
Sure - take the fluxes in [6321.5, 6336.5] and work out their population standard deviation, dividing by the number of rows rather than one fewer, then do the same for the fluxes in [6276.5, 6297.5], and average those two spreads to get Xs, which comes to 0.322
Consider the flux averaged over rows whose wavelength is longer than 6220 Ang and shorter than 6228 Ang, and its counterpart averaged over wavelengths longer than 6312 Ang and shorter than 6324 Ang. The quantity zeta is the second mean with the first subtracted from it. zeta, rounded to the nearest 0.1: 1.2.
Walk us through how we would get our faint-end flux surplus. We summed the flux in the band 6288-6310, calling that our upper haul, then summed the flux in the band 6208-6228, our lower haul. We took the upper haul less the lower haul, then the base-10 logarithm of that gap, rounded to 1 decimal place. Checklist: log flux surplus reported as 0.9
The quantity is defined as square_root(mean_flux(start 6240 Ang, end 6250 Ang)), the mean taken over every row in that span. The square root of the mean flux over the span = 4.54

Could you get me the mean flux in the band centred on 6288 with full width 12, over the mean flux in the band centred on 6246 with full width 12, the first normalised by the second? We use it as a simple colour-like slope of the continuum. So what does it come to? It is 1.01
